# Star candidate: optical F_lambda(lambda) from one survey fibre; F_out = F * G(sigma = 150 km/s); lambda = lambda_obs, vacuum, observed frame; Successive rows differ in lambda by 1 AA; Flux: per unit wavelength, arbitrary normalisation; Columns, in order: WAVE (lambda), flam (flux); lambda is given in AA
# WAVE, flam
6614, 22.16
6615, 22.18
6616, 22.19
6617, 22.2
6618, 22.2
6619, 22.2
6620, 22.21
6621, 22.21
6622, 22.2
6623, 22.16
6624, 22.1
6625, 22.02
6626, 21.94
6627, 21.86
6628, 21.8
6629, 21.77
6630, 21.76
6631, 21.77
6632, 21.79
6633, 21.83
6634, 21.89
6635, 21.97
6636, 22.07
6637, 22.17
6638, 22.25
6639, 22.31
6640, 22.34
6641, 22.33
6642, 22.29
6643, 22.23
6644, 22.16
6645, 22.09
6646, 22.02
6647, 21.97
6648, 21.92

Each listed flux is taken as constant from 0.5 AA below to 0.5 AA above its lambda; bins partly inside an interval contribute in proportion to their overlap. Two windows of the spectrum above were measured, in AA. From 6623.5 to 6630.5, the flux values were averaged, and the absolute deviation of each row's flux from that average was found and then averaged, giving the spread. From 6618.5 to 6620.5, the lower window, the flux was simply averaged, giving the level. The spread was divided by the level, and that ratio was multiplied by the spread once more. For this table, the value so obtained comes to 0.0005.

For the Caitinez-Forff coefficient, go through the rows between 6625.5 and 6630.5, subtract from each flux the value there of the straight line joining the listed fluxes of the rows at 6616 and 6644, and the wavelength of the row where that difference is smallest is 6630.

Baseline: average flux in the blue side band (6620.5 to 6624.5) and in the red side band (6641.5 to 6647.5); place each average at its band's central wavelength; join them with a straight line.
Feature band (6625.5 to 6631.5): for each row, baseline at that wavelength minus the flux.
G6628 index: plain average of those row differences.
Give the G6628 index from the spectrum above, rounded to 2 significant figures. 0.34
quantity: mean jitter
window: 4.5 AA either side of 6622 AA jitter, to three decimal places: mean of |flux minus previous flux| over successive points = 0.035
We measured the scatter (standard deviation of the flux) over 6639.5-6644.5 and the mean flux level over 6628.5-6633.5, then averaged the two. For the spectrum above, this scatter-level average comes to 10.9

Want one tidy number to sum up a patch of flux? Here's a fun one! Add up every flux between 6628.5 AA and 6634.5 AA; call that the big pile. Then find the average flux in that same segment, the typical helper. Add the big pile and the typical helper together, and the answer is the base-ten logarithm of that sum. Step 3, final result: 2.18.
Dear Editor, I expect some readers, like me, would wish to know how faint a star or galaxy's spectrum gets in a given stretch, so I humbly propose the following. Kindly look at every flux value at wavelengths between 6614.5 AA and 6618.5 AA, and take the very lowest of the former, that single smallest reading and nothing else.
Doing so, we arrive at 22.18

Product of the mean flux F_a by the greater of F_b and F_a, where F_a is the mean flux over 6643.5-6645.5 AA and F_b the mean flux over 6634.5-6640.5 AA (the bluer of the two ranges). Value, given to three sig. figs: 491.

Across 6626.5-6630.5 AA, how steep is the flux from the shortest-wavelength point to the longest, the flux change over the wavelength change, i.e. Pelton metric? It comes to -0.033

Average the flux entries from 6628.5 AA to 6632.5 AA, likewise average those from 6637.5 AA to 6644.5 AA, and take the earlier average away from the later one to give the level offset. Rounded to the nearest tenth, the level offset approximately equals 0.5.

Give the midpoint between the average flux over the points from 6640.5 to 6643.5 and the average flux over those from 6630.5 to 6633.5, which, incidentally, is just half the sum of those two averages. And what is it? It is 22.0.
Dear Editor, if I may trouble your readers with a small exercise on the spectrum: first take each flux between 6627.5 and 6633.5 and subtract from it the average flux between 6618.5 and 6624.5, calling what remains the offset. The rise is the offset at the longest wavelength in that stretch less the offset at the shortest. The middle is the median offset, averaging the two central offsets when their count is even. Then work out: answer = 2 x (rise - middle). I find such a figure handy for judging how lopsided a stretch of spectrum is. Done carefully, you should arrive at 0.9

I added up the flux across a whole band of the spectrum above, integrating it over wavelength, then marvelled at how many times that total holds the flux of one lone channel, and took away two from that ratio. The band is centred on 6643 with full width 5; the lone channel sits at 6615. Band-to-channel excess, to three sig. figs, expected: 3.01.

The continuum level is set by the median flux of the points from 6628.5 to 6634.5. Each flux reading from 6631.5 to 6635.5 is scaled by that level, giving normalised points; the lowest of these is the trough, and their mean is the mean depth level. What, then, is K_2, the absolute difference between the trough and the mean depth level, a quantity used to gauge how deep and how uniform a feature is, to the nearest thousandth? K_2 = 0.004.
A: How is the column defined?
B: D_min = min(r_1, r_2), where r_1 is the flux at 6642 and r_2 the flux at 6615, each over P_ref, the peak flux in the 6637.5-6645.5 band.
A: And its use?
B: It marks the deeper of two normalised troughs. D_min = 0.993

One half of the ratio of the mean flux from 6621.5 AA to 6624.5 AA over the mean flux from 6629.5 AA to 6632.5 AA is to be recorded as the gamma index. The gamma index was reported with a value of 0.509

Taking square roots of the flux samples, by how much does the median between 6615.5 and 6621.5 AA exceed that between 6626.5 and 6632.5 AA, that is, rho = 0.04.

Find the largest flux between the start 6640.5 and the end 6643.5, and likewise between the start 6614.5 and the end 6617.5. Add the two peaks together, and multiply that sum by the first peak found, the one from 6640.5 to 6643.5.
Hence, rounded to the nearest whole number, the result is 994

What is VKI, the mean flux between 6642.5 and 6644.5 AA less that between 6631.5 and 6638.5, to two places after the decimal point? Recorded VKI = 0.20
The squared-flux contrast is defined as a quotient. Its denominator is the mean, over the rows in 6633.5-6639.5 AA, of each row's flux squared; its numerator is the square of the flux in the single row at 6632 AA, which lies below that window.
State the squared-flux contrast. 0.97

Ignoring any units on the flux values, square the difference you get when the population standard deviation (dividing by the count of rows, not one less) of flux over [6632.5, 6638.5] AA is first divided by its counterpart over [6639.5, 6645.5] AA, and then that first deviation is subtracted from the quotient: 2.2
